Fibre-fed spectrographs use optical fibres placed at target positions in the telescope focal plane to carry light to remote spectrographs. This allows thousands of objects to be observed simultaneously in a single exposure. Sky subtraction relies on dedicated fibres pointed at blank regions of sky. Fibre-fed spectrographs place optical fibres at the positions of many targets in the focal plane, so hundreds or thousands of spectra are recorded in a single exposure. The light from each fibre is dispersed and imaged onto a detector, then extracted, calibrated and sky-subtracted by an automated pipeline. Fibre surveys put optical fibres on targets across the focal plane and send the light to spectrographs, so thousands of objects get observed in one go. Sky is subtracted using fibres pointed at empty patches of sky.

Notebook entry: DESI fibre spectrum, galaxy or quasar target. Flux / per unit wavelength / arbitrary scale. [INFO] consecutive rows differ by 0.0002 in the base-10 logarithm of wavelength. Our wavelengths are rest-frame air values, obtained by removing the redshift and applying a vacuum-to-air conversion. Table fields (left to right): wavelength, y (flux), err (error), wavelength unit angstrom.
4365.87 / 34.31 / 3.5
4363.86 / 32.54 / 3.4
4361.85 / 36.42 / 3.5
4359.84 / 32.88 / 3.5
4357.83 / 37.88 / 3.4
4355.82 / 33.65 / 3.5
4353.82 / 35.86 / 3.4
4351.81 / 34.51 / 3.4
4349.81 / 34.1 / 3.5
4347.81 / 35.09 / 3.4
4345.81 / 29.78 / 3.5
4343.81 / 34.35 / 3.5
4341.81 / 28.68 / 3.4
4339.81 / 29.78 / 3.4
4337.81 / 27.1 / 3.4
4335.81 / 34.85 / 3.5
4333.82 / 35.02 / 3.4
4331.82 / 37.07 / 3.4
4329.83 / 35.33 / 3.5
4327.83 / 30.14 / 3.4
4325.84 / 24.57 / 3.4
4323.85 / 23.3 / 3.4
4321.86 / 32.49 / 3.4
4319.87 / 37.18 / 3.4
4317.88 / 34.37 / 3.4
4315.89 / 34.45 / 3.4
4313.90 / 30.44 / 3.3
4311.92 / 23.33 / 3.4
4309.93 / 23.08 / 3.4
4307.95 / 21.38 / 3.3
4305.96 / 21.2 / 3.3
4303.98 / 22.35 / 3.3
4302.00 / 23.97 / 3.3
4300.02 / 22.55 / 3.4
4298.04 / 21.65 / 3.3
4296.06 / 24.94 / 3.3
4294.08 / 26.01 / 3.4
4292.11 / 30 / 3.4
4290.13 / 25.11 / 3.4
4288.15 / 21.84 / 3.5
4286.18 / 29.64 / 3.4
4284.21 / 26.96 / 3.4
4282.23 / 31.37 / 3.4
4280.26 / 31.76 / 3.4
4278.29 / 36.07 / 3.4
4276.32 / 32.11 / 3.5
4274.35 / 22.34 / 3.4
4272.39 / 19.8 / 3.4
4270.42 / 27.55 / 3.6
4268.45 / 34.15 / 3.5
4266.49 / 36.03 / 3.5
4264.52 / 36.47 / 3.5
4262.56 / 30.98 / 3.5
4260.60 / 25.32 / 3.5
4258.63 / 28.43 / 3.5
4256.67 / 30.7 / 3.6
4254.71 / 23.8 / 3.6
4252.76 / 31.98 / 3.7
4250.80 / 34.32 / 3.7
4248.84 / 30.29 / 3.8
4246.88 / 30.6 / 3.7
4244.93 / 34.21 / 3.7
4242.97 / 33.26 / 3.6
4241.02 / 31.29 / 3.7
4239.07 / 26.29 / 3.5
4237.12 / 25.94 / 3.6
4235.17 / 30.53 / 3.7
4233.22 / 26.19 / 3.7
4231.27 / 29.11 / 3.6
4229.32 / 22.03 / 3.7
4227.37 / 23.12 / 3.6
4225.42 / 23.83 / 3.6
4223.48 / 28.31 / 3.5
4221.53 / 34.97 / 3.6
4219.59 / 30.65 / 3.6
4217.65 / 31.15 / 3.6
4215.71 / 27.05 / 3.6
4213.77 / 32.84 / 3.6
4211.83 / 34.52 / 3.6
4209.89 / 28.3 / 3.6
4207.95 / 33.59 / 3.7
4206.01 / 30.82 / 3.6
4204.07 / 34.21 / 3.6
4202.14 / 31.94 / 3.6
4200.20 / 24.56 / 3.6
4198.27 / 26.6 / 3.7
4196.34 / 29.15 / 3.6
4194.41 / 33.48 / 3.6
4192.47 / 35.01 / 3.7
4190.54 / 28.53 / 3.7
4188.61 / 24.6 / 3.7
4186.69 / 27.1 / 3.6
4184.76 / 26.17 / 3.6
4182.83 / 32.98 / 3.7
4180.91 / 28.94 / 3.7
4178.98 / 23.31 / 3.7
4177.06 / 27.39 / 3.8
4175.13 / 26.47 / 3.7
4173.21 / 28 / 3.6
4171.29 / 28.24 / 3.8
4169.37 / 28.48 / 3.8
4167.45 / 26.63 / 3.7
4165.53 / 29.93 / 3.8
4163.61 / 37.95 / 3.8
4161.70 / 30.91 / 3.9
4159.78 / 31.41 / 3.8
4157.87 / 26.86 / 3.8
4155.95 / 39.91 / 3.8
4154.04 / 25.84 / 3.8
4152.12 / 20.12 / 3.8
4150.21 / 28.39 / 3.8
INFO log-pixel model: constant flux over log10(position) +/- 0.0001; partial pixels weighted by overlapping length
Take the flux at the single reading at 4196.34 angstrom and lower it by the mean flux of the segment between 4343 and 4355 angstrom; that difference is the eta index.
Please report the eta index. -4.8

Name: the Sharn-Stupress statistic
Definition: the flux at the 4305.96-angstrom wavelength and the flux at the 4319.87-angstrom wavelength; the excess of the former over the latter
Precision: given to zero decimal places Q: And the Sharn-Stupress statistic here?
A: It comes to -16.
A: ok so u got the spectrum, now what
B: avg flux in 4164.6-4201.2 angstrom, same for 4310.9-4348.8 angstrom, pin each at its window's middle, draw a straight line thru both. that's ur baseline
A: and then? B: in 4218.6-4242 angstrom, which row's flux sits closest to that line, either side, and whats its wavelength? 4231.27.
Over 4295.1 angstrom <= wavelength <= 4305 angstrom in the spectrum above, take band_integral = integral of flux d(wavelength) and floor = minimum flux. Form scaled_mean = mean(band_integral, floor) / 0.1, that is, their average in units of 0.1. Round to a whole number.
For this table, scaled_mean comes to 1251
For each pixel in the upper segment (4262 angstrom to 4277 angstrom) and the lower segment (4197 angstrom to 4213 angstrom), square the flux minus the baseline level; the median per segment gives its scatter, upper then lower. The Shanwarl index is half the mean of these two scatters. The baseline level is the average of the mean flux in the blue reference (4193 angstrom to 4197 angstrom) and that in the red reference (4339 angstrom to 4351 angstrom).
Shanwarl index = 6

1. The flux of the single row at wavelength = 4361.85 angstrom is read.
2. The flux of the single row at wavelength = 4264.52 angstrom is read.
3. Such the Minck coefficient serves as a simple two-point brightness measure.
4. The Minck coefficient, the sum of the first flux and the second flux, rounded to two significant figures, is 73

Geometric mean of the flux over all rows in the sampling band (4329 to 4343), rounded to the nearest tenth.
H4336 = 32.3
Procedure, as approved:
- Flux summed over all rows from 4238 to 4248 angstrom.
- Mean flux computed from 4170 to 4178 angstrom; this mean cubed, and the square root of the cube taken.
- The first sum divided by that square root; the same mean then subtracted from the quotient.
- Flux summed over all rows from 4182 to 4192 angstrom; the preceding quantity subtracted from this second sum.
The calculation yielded 166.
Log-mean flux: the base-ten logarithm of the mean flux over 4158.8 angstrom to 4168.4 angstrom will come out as 1.50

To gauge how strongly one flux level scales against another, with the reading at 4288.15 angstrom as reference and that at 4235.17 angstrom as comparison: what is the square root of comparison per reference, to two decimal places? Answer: 1.18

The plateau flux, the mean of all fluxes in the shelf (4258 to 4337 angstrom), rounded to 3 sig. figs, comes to 28.6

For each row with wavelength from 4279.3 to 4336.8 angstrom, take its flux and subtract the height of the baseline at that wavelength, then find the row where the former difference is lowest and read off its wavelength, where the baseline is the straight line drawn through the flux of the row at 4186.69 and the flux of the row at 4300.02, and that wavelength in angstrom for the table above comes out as 4288.15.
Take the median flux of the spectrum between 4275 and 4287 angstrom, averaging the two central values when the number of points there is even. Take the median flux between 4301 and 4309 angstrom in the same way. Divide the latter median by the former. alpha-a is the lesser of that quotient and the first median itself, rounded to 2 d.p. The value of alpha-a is 0.69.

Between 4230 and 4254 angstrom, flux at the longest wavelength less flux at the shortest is 2.9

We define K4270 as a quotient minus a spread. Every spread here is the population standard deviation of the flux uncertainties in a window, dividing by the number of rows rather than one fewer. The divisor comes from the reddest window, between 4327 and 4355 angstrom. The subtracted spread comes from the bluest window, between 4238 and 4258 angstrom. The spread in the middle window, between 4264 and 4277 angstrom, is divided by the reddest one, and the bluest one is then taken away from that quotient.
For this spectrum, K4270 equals 1.3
